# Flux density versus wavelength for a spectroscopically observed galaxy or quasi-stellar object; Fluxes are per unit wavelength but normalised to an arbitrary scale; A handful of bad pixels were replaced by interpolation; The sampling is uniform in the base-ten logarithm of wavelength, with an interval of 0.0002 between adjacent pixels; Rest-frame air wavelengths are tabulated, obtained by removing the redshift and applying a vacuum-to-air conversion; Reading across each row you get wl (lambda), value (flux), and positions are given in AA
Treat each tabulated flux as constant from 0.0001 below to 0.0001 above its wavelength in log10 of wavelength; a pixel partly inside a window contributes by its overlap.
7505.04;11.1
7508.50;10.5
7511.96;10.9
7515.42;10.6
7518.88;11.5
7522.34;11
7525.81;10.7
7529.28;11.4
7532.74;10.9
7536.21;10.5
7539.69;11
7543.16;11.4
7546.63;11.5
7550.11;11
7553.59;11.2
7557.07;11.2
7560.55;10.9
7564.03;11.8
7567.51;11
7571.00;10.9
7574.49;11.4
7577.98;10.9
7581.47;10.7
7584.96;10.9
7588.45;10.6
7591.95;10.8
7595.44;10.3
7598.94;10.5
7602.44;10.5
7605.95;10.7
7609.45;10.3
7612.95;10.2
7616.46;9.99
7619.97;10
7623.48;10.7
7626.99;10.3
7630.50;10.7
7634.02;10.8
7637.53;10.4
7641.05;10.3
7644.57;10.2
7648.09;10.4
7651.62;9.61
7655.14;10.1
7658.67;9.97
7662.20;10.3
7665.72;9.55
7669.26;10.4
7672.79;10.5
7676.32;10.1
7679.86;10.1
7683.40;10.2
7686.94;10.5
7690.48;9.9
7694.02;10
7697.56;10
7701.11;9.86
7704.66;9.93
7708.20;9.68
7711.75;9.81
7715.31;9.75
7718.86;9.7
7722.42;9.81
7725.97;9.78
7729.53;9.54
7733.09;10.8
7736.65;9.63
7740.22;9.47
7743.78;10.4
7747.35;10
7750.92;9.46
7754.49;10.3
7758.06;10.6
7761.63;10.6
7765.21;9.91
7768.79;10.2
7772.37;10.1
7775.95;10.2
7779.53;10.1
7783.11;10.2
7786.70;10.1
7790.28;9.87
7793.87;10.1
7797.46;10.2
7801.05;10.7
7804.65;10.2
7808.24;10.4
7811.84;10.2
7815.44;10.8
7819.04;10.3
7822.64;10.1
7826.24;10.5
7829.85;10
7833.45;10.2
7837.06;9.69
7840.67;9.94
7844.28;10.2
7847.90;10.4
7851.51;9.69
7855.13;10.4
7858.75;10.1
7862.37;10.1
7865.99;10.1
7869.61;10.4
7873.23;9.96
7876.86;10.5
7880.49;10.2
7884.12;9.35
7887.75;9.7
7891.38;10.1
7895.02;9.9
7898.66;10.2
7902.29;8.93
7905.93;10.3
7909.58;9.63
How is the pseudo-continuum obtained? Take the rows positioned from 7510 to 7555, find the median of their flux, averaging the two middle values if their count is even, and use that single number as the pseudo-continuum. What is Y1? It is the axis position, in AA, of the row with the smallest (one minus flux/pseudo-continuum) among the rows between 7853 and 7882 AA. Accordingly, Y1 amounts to 7876.86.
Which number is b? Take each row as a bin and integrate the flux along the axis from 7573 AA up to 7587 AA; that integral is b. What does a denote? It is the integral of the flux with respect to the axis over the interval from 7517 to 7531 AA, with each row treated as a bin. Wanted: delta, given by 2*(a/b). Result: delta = 2.0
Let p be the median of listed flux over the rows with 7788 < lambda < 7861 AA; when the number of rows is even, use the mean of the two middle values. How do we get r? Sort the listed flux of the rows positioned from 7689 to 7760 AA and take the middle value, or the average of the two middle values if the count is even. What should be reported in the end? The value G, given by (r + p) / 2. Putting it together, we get 10.0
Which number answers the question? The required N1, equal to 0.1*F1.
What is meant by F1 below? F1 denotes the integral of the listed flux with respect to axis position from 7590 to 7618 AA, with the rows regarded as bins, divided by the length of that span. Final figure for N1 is 1.04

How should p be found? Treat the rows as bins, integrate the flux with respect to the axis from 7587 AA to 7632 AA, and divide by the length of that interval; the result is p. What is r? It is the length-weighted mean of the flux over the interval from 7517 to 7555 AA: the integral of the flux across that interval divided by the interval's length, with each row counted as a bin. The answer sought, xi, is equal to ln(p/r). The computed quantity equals -0.062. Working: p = 10.4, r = 11.1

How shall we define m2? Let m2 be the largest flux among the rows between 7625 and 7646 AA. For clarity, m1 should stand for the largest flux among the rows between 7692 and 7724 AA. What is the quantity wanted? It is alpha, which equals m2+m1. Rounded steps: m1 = 10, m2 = 10.8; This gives 20.8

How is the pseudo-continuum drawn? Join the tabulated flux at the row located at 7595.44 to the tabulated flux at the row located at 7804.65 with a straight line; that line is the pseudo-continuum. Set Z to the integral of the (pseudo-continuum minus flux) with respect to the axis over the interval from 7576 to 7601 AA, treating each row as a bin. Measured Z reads -9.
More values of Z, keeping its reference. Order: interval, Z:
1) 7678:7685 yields 1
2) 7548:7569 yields -18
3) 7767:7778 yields 1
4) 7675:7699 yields 3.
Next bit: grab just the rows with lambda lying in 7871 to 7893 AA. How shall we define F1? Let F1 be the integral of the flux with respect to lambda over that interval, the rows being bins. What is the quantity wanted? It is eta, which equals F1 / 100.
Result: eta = 2.20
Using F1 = 220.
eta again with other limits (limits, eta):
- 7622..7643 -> 2.21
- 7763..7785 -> 2.23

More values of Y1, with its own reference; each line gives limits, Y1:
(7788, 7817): 7815.44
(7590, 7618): 7591.95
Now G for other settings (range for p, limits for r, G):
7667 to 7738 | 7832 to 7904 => 10.0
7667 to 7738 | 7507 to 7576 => 10.5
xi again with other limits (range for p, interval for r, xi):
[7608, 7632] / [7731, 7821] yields 0.012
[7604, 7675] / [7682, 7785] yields 0.025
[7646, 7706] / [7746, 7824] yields -0.013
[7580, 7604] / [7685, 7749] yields 0.068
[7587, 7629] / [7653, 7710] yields 0.033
